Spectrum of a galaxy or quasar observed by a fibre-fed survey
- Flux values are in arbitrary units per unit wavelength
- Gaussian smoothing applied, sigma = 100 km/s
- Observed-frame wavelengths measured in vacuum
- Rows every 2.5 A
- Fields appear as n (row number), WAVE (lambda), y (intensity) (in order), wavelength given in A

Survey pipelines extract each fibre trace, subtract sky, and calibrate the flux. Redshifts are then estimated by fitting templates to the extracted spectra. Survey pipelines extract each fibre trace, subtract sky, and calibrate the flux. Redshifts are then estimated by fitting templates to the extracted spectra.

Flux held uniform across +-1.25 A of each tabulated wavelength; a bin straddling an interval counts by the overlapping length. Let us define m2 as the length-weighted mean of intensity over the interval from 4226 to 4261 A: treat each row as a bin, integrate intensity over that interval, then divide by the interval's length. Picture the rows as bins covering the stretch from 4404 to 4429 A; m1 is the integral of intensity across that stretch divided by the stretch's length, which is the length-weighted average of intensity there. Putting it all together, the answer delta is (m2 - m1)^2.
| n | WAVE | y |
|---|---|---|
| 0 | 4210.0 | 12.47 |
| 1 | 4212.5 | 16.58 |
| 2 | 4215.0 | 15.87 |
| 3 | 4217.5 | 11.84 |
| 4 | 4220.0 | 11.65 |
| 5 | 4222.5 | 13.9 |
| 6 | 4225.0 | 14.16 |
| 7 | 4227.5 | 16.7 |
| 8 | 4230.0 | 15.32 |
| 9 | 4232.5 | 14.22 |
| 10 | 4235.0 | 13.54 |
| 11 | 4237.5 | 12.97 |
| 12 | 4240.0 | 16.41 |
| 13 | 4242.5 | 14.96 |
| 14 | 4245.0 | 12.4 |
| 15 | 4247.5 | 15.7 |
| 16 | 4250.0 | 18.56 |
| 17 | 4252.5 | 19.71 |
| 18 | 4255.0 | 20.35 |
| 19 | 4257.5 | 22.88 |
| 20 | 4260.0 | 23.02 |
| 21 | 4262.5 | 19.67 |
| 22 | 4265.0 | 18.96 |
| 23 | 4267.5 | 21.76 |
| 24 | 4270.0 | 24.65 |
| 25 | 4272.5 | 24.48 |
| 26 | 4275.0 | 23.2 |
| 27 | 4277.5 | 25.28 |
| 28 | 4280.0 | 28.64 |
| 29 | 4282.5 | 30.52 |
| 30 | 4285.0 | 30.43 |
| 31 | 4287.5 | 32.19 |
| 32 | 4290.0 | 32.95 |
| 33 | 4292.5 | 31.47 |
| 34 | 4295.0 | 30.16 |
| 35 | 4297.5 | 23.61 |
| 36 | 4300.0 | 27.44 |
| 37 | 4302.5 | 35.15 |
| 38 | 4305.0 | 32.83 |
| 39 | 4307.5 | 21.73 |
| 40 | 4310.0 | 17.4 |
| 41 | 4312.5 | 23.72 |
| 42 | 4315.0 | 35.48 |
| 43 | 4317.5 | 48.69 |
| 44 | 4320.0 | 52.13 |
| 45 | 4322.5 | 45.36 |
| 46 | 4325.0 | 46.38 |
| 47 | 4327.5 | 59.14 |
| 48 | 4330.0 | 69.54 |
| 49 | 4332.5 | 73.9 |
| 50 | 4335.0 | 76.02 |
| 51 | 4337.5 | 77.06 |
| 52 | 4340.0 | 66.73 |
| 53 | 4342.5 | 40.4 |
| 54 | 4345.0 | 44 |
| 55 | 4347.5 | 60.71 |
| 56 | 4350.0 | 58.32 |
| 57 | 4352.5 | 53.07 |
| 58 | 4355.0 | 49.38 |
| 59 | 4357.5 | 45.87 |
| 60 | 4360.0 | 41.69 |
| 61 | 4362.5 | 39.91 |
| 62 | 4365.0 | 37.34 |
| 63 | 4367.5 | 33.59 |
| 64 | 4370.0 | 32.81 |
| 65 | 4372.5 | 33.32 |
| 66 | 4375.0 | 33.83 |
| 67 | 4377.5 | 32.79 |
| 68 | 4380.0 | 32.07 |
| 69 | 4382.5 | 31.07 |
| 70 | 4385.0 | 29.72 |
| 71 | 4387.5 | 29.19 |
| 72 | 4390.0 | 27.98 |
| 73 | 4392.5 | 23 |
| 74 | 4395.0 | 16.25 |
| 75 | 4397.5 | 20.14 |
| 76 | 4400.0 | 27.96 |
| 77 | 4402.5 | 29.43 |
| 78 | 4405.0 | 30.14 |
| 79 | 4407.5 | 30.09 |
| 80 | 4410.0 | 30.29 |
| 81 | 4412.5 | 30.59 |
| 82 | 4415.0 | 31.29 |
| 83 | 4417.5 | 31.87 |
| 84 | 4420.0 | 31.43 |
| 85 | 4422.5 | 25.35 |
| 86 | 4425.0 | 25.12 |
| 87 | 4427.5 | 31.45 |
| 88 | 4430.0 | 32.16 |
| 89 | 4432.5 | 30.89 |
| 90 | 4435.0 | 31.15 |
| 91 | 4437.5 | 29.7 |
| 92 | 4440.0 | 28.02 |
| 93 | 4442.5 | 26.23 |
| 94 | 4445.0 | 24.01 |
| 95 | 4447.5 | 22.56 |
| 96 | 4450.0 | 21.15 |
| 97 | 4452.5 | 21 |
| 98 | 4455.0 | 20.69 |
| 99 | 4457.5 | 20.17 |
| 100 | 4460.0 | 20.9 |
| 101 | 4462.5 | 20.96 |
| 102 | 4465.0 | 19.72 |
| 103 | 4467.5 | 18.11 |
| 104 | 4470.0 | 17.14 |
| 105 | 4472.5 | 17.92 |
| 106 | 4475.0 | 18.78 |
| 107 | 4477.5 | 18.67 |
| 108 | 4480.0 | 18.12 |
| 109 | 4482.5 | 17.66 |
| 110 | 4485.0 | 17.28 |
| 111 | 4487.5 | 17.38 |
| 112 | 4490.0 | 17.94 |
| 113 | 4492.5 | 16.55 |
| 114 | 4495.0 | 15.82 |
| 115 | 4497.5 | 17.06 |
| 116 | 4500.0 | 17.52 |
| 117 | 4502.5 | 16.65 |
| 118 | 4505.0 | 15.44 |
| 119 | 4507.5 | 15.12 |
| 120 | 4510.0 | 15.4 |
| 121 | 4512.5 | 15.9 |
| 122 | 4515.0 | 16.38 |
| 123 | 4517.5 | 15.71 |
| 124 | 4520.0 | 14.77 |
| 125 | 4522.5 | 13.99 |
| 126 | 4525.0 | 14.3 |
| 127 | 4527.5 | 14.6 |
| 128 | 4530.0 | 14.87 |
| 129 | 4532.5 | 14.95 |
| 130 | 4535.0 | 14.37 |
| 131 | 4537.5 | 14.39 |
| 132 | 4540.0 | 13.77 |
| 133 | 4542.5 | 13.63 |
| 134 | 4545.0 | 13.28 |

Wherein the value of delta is 167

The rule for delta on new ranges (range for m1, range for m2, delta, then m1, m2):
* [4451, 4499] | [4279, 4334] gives 375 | 19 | 37.9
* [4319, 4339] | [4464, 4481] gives 1962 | 63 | 18.3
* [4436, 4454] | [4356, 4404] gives 47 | 25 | 31.6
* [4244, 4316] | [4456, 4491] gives 40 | 25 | 18.6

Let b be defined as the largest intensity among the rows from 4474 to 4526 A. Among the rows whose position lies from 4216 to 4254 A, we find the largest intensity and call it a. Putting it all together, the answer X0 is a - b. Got 1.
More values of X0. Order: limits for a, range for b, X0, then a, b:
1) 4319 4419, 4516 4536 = 61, 77.06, 15.71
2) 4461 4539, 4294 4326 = -31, 20.96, 52.13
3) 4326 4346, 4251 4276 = 52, 77.06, 24.65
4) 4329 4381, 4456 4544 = 56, 77.06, 20.96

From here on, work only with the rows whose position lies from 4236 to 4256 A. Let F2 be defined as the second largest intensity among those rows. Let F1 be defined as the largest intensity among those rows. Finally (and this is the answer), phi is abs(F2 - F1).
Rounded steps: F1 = 20.35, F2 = 19.71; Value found 0.6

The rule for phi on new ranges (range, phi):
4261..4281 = 3.4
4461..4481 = 1.2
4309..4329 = 7.0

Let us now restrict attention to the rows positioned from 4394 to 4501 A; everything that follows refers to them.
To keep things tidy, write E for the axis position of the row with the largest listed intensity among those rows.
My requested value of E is 4430.0 A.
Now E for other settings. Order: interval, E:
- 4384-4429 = 4417.5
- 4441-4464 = 4442.5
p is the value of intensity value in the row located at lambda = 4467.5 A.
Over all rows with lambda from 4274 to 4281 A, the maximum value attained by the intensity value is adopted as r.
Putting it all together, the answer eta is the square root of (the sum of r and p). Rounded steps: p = 18.11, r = 28.64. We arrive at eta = 6.8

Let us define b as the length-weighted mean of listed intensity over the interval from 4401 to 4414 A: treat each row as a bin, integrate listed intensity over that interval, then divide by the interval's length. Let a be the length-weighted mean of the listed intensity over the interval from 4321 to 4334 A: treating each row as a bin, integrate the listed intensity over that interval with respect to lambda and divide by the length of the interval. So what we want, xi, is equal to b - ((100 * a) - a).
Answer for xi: -5817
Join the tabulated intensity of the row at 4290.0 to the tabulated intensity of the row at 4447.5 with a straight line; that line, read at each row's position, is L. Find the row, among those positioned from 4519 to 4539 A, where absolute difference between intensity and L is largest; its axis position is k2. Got 4522.5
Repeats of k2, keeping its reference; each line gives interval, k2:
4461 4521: 4470.0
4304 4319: 4317.5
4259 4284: 4265.0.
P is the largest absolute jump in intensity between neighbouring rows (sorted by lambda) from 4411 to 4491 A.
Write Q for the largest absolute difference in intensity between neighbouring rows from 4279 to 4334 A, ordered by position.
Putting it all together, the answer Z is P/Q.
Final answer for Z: 0.48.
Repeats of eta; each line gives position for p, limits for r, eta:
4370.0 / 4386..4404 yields 7.9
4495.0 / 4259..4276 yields 6.4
